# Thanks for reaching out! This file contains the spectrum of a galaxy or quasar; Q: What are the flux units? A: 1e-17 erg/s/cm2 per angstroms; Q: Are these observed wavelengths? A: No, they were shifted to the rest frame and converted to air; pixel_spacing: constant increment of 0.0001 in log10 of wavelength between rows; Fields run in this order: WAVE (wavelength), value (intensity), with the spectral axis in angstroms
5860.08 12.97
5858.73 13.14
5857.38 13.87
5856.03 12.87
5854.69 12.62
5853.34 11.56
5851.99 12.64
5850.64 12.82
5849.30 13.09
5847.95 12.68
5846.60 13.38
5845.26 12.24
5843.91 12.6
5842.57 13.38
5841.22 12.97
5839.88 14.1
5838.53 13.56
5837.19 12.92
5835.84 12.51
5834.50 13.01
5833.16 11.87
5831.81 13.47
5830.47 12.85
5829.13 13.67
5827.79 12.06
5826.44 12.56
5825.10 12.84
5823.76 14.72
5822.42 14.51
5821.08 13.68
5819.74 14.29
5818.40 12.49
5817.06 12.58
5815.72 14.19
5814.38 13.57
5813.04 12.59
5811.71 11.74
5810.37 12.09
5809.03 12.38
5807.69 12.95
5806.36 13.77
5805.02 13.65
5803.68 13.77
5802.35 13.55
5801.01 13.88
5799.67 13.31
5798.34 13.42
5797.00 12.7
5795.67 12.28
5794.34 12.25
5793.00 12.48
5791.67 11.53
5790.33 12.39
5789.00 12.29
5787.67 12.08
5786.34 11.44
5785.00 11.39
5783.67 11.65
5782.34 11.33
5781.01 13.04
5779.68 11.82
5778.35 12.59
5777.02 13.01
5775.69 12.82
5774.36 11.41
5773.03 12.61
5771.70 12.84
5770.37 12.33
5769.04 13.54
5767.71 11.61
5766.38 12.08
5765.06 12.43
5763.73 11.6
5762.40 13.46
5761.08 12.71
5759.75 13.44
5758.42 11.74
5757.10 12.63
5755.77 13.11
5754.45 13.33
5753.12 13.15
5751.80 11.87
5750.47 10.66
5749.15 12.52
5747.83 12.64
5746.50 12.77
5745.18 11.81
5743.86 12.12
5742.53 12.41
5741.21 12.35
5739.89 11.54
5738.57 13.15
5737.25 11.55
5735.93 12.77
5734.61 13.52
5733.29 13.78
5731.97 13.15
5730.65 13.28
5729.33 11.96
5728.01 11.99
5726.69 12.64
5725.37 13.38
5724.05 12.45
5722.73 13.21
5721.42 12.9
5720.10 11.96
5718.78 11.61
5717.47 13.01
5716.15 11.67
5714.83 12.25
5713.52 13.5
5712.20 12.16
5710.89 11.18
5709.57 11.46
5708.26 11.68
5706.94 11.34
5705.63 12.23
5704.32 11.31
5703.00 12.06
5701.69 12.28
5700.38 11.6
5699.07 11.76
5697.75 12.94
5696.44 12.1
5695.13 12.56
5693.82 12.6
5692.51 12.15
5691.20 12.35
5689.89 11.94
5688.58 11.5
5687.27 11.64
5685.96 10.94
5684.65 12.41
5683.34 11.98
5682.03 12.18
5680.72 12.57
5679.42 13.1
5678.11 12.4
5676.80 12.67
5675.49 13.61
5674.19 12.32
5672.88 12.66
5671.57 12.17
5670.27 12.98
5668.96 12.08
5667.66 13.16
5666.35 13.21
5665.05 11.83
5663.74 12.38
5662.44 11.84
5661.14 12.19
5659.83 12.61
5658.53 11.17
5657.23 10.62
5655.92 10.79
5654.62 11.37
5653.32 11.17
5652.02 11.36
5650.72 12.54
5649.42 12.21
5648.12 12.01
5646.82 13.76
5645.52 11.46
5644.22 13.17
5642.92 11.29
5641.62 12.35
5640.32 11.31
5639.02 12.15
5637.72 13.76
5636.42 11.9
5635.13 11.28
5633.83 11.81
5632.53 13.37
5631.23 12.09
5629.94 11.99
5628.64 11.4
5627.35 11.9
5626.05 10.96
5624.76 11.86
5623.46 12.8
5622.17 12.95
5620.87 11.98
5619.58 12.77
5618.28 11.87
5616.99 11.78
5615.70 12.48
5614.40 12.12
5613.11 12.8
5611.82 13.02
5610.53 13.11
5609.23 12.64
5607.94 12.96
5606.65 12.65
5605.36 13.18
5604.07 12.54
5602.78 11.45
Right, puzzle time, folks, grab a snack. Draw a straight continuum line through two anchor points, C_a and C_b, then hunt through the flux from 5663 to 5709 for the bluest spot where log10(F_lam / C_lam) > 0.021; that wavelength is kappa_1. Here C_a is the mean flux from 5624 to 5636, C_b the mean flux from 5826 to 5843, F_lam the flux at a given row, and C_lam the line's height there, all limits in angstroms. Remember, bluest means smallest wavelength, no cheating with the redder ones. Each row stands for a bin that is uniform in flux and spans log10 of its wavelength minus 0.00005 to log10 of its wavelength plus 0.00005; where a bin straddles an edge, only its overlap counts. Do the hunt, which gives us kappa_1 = 5666.35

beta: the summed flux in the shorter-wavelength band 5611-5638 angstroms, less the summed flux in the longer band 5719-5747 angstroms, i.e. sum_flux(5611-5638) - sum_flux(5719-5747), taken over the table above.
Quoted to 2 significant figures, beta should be -7.8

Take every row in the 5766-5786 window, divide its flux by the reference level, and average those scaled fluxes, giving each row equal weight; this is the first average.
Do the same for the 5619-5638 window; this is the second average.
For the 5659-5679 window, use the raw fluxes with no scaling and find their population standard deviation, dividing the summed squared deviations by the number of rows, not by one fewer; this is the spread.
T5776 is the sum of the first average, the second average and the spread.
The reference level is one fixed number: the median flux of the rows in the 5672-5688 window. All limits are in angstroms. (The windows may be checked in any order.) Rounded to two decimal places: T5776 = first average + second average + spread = 2.47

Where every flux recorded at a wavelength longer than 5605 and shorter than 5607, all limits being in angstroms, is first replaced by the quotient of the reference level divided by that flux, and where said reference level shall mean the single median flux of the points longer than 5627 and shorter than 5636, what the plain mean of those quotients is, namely 0.92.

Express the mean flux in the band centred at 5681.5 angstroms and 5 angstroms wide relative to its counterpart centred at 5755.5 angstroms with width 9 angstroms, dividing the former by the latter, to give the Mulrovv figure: 0.98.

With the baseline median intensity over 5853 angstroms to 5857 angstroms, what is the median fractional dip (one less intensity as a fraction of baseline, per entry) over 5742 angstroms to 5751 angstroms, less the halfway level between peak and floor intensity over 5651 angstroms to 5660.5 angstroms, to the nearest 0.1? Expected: -11.6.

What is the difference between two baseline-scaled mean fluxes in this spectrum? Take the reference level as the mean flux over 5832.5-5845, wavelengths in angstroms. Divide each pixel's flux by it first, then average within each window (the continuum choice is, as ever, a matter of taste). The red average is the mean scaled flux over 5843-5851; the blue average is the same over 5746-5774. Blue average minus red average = -0.02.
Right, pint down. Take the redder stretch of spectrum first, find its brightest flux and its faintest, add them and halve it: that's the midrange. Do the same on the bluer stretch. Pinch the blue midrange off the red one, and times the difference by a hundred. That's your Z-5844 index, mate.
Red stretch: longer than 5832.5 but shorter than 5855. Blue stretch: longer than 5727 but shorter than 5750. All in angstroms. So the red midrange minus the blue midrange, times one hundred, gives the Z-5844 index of 17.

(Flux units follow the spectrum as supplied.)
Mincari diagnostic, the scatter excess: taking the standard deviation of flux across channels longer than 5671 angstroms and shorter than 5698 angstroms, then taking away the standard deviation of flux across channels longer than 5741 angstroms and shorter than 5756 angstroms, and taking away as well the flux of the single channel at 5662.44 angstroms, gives -12.0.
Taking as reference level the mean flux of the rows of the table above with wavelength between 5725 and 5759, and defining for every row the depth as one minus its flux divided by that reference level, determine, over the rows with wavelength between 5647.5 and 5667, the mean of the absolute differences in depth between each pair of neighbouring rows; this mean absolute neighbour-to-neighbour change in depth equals 0.046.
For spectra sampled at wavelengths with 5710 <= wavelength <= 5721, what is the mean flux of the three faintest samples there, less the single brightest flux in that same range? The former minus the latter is -2.01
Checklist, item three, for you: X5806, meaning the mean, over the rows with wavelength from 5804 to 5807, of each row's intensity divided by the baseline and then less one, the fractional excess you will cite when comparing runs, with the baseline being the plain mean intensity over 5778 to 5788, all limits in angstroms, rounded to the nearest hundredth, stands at 0.15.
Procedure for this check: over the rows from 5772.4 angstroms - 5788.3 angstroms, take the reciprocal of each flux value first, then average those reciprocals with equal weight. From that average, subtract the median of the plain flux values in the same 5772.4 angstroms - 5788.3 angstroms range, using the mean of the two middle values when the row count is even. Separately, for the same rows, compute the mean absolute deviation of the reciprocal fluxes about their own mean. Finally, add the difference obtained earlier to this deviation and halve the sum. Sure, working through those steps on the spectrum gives -5.93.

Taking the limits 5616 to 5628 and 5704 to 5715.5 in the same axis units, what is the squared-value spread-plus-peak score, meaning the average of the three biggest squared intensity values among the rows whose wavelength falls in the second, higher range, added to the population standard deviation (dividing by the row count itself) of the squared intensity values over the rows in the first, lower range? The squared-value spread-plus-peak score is 175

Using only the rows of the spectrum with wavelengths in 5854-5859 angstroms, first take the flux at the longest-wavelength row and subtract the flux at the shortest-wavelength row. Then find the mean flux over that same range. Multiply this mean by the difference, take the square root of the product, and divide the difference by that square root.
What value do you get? 0.20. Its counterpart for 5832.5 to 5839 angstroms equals 0.36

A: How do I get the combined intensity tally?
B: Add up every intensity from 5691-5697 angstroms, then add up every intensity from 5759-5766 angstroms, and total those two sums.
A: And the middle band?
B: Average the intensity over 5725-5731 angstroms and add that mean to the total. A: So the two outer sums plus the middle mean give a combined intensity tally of 138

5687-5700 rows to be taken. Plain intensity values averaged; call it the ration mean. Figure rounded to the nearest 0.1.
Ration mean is 12.2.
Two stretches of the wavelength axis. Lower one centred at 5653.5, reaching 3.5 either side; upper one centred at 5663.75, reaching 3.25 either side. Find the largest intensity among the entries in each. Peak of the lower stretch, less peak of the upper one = -0.67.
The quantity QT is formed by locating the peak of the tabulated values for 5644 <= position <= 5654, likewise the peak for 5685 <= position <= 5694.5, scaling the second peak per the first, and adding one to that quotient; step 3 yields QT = 1.92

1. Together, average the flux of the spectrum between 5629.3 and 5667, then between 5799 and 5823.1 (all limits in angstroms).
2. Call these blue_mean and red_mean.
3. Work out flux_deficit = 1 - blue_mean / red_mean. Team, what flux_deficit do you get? 0.094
